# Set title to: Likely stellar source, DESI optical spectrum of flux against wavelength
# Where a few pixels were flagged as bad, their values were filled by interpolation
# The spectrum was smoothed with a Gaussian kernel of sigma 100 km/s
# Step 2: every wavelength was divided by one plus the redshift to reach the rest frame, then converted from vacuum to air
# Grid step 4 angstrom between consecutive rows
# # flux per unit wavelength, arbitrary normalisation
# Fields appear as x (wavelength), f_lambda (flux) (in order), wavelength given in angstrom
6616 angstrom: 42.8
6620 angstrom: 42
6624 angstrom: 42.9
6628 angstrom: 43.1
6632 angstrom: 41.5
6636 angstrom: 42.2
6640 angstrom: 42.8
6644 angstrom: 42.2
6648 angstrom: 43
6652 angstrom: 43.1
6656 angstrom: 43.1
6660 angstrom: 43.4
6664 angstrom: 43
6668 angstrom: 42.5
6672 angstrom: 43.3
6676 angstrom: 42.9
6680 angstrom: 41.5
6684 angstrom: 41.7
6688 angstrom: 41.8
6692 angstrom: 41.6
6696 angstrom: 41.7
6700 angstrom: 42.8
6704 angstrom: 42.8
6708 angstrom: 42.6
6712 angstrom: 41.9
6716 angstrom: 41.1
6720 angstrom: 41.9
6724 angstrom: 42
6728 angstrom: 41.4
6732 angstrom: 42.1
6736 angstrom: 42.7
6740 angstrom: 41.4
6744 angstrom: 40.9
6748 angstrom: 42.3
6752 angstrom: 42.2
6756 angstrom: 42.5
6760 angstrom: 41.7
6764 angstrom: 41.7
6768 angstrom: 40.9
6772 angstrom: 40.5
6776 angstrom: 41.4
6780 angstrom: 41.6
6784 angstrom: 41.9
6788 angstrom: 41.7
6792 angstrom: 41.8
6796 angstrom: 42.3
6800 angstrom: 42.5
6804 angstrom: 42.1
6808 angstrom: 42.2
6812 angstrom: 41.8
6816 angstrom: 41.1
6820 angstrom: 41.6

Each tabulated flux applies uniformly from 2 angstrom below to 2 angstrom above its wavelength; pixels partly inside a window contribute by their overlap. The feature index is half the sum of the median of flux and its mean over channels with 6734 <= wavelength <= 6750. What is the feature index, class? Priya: 41.8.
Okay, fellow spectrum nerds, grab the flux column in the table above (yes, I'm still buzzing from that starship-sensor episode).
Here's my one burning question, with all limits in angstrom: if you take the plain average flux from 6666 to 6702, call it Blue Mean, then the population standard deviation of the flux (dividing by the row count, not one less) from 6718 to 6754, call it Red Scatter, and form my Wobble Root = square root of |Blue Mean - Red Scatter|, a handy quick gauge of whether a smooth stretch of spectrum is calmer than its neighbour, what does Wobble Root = 6.46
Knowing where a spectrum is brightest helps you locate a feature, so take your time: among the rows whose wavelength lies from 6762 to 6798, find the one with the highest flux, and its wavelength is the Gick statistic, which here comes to 6796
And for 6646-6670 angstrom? 6660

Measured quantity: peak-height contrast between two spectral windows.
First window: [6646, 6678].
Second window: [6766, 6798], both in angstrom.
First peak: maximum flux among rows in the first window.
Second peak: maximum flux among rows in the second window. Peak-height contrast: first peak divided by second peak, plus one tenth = 1.13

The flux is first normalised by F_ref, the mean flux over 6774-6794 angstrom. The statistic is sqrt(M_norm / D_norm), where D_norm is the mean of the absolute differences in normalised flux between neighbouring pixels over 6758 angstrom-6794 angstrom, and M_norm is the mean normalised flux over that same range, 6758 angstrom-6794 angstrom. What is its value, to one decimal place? 10.7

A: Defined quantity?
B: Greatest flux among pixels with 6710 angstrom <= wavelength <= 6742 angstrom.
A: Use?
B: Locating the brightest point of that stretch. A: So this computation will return 42.7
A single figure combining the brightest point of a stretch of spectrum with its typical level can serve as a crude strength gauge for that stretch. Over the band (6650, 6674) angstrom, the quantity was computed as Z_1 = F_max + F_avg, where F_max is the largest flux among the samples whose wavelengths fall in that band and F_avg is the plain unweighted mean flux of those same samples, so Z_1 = 86.5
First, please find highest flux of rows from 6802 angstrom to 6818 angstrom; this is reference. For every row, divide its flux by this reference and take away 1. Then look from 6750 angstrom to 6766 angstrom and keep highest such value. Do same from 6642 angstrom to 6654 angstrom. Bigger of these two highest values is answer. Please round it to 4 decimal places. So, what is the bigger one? 0.0213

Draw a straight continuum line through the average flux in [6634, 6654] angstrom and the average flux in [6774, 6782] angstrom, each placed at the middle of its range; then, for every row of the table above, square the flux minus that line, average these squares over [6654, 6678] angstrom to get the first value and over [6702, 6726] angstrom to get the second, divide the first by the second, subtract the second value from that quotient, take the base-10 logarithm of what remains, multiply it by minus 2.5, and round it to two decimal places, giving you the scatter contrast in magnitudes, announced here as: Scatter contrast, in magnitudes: -0.22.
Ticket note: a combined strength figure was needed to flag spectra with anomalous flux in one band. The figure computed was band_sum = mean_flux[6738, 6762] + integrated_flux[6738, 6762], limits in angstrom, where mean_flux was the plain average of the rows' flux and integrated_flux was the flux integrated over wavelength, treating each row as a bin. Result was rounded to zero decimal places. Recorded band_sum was 1046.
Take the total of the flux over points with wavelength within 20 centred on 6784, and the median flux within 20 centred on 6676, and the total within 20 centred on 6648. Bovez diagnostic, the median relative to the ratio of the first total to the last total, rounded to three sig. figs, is 43.7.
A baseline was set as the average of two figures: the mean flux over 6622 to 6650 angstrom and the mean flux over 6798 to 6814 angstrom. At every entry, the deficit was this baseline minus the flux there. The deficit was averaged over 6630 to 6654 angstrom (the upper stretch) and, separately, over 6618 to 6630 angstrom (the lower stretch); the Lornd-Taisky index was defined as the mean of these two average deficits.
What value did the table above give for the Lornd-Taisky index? -0.23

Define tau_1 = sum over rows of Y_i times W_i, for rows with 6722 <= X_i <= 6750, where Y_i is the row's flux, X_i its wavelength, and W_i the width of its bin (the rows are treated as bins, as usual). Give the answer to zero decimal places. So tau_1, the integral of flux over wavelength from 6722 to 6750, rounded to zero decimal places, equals 1171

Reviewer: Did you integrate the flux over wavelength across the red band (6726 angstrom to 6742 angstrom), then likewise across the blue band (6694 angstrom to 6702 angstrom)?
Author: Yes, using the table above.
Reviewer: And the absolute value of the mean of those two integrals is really 504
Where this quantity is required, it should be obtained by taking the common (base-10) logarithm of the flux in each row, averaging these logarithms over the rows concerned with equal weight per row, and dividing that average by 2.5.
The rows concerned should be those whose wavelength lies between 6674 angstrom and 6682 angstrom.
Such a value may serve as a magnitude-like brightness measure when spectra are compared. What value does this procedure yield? 0.650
